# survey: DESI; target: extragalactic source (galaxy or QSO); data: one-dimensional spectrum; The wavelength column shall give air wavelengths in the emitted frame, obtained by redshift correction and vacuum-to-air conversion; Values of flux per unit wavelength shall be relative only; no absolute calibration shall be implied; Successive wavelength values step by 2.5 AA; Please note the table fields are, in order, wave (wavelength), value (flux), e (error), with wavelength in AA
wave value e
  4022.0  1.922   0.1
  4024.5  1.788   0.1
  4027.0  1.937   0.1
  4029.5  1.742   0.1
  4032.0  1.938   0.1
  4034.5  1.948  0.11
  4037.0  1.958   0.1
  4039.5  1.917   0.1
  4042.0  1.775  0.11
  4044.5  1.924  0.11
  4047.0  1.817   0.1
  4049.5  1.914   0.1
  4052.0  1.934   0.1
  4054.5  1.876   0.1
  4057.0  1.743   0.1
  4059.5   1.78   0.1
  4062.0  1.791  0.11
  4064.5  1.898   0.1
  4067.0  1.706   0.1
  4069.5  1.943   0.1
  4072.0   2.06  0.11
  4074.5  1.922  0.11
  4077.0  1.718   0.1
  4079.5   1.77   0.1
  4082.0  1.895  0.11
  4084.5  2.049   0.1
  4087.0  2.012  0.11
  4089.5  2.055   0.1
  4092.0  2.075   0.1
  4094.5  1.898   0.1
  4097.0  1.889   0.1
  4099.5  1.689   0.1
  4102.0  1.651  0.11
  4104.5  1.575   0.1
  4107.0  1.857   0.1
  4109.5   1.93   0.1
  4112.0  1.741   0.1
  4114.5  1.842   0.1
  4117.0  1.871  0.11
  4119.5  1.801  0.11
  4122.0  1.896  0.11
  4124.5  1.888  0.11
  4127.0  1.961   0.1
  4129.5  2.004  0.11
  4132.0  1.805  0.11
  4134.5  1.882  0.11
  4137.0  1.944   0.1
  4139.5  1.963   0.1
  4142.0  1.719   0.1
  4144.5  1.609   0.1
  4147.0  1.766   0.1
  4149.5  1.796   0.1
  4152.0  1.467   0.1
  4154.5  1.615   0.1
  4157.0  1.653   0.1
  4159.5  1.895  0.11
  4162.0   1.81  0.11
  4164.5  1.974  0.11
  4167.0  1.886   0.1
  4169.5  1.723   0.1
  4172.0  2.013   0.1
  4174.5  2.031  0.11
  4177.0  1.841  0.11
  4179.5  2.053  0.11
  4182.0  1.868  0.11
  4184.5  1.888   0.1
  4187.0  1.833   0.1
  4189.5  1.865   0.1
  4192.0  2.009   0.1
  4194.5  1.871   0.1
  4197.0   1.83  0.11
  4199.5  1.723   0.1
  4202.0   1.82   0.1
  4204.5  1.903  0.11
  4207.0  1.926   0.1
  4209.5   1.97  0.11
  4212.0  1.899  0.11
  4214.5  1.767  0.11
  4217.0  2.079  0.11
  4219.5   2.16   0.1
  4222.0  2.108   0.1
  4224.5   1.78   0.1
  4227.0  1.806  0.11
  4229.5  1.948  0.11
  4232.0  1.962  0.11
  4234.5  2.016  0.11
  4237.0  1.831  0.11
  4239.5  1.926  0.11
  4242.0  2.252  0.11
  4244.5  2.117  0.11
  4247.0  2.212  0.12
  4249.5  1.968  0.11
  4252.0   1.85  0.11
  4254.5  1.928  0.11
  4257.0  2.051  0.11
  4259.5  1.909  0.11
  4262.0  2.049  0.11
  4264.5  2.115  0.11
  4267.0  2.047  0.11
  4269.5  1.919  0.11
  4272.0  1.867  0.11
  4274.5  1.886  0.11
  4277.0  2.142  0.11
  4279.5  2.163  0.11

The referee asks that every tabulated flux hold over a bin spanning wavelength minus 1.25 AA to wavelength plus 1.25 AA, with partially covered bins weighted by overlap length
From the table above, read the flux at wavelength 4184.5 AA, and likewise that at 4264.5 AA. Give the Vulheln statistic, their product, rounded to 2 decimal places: 3.99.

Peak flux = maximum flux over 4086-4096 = 2.075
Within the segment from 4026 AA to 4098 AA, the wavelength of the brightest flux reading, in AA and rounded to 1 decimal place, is 4092.0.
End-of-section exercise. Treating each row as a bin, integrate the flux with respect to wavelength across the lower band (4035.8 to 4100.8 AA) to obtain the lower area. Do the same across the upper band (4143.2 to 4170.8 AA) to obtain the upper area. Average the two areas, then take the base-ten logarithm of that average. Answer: 1.93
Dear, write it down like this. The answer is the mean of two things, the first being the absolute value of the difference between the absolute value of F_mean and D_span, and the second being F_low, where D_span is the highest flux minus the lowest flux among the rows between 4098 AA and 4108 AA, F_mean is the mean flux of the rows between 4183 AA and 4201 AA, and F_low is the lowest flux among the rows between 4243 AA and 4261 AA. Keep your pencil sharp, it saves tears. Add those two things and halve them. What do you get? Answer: 1.71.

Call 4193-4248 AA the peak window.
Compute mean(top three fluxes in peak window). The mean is 2.21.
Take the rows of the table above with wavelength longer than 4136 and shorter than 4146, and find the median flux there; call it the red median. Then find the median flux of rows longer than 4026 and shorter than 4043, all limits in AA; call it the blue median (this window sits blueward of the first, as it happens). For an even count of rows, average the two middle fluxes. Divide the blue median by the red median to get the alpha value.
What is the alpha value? 1.06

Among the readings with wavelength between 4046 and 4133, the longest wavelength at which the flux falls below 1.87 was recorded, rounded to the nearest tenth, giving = 4132.0 AA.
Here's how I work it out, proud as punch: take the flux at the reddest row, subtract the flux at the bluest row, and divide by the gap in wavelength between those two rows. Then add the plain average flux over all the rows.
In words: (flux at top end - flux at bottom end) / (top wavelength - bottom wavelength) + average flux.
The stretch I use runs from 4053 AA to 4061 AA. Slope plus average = 1.78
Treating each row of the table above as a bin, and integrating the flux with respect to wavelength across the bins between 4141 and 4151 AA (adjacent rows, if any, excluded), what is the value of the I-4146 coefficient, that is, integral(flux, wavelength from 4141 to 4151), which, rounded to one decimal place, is 17.2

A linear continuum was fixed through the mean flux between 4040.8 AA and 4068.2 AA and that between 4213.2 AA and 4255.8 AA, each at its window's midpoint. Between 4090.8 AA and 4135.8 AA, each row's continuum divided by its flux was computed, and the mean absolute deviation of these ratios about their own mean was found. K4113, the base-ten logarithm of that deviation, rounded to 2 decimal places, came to -1.28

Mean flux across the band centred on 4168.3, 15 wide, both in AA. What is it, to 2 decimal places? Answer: 1.91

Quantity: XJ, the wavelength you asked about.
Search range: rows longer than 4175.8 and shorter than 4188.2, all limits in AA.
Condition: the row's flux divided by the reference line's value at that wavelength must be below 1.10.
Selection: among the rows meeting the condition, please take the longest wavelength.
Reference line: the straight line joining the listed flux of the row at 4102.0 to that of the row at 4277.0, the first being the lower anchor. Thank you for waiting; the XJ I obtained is 4187.0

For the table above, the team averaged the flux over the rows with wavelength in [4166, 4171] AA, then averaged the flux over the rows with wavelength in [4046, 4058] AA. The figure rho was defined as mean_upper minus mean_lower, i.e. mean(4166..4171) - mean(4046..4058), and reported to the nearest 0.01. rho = -0.05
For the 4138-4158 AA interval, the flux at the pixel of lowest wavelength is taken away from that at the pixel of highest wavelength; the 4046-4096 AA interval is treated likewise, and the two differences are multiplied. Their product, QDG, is -0.025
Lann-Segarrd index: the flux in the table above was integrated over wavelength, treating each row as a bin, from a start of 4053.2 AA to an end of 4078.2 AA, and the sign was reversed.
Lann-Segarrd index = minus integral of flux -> -46.1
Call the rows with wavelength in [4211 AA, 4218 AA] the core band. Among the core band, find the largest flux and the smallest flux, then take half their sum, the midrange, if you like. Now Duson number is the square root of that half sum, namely 1.39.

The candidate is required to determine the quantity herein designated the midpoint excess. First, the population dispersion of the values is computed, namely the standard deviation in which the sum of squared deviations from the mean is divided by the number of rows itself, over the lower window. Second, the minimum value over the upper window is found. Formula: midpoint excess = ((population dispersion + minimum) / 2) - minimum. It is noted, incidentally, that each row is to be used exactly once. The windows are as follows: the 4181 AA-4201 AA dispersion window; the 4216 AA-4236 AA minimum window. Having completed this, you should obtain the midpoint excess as -0.85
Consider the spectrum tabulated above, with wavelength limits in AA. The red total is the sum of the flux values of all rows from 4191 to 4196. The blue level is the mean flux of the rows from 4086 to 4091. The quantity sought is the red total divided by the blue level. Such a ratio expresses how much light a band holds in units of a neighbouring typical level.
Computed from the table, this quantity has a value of 1.91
